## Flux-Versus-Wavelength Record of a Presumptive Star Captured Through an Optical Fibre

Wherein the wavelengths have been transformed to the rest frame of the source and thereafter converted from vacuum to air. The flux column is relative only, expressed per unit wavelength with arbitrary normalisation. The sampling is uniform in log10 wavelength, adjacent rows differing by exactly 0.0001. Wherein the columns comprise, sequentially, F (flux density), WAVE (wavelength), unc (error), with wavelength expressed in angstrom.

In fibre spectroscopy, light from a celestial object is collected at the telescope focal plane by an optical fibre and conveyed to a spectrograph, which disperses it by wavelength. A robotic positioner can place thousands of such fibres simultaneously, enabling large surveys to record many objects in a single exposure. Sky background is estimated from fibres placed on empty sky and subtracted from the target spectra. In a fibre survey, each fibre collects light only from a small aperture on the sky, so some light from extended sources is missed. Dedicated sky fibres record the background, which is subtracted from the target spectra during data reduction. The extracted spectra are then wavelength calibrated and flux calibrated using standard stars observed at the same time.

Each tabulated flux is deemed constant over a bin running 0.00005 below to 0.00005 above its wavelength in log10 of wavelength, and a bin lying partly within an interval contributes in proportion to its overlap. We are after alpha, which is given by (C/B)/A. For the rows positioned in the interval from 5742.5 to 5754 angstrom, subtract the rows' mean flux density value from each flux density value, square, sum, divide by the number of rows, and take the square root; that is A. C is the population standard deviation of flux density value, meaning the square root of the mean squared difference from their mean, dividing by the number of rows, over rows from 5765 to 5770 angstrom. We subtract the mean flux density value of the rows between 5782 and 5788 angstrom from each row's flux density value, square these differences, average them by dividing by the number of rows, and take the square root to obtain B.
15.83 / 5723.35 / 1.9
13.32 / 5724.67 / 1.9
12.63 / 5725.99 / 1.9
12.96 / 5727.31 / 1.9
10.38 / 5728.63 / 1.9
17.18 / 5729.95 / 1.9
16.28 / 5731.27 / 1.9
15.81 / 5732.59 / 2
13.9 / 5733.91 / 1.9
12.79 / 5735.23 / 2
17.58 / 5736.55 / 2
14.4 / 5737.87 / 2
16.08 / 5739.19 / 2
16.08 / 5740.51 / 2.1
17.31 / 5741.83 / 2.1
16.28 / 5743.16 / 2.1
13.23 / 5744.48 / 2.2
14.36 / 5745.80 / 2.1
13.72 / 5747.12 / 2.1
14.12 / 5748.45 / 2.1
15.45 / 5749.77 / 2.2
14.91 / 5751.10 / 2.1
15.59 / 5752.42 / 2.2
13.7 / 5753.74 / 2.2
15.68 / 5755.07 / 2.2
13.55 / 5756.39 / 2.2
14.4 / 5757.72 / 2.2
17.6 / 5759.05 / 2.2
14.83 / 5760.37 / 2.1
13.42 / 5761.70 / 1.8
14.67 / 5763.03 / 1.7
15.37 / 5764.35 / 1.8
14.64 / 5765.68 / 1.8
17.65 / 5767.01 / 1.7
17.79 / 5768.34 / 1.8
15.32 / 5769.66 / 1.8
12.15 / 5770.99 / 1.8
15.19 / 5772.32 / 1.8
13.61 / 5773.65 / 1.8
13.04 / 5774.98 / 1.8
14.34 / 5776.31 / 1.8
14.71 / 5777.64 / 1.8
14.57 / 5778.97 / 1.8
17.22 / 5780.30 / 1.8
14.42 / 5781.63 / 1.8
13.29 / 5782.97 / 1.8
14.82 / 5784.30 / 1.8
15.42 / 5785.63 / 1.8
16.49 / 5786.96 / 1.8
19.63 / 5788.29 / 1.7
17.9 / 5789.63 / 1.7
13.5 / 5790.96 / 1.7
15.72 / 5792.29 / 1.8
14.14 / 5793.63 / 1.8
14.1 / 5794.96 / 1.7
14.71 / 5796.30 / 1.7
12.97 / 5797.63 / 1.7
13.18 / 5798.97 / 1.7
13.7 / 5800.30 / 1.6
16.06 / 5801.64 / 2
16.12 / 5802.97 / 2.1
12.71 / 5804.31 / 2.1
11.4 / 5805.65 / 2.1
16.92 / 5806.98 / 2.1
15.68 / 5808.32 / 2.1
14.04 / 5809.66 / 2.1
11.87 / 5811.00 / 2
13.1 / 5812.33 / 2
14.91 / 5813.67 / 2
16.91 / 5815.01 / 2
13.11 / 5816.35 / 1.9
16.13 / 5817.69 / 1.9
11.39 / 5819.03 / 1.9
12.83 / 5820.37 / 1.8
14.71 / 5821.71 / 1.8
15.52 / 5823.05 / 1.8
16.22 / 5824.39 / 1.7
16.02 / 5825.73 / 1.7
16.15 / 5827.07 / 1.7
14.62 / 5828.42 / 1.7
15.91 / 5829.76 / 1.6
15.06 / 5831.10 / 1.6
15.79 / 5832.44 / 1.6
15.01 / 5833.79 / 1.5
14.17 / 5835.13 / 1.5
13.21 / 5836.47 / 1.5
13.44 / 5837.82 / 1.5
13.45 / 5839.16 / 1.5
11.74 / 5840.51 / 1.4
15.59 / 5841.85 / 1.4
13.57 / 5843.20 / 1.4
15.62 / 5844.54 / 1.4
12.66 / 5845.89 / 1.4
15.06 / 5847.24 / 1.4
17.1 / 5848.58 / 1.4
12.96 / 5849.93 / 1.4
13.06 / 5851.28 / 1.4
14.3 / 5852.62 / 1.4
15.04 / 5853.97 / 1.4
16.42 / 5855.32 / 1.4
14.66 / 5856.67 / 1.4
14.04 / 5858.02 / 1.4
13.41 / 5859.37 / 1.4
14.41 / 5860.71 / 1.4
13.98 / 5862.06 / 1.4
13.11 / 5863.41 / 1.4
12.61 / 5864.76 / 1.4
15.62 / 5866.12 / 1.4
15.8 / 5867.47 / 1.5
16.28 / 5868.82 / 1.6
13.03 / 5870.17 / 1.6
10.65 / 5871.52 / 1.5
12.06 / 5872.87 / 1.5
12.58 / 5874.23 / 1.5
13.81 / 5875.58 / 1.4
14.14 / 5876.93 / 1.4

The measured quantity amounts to 1.2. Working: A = 0.96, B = 1.2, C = 1.39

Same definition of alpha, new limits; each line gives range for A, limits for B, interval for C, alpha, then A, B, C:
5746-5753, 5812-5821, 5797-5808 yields 1.4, 0.73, 1.8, 1.85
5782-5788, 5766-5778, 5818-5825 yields 0.9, 1.16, 1.8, 1.78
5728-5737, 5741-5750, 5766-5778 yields 0.5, 2.42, 1.4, 1.80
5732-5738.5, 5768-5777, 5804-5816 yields 0.7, 1.66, 1.7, 1.95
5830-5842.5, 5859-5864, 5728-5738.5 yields 3.6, 1.25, 0.5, 2.27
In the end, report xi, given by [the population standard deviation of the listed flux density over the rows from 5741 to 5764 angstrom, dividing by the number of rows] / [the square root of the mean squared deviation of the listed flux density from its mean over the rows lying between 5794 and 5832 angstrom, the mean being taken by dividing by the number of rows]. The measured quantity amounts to 0.78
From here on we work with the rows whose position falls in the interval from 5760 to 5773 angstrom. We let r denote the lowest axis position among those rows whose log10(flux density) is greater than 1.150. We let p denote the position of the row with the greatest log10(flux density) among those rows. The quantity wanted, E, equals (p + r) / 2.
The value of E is 5764.4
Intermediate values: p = 5768.34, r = 5760.37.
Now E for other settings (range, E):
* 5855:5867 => 5855.3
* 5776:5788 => 5778.3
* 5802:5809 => 5805.0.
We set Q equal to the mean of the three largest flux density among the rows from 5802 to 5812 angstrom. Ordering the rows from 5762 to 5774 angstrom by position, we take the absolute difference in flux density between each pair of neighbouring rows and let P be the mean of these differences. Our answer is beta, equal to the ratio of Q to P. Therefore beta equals 9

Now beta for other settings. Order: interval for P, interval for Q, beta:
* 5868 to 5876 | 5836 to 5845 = 8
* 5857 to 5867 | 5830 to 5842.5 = 14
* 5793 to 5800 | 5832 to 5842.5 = 24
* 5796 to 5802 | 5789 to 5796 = 13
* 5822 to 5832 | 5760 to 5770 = 22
